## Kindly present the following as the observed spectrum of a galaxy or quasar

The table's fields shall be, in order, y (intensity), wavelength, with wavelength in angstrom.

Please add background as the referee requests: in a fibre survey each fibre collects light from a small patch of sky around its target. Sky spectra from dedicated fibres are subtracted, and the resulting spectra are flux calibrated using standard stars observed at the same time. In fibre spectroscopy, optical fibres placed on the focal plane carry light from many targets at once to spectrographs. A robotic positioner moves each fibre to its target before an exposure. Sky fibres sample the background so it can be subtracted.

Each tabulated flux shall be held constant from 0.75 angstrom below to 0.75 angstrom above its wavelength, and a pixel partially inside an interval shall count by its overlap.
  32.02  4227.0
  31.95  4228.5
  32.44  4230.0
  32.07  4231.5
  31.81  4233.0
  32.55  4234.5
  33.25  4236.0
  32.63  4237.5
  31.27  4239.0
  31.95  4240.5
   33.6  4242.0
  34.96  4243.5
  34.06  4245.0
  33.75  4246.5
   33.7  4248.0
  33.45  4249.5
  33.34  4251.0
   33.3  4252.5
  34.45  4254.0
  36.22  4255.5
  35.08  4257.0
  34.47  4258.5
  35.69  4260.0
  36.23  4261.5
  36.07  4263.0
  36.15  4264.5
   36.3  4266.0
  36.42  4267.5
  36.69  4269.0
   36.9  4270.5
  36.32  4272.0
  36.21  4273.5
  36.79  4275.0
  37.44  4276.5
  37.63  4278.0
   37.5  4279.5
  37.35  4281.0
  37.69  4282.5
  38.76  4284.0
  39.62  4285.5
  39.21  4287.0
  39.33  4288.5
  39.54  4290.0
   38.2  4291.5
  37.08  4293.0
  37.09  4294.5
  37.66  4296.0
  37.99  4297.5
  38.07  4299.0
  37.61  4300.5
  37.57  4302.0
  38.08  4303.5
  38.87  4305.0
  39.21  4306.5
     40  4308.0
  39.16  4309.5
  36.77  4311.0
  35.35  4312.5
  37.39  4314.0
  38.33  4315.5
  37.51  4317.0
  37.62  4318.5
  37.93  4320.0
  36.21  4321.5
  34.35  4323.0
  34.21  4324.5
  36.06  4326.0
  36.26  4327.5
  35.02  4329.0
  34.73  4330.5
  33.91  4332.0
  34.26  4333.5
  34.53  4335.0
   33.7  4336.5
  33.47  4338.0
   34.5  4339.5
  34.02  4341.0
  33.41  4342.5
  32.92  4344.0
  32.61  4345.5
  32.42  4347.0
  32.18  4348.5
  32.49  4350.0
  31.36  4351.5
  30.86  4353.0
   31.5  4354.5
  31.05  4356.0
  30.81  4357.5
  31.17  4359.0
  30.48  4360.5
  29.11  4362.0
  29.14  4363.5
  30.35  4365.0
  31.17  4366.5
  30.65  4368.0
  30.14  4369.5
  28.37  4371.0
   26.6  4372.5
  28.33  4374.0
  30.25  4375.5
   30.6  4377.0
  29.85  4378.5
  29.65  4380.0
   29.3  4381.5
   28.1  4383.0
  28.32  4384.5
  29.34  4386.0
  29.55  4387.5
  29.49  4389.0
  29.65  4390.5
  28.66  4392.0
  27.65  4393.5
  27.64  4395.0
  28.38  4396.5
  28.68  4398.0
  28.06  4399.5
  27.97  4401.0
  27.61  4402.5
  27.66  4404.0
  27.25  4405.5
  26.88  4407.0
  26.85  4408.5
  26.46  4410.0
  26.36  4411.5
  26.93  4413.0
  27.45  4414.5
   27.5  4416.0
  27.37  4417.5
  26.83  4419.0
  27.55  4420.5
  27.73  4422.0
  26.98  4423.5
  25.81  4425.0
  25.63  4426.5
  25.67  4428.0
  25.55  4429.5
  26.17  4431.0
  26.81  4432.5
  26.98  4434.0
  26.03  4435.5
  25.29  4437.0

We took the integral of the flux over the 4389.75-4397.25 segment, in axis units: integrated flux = 213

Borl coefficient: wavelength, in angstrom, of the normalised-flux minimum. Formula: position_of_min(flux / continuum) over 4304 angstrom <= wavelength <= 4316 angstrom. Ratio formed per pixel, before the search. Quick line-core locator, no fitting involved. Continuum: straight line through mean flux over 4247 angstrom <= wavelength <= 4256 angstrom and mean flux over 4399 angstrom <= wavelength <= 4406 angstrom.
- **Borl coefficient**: 4312.5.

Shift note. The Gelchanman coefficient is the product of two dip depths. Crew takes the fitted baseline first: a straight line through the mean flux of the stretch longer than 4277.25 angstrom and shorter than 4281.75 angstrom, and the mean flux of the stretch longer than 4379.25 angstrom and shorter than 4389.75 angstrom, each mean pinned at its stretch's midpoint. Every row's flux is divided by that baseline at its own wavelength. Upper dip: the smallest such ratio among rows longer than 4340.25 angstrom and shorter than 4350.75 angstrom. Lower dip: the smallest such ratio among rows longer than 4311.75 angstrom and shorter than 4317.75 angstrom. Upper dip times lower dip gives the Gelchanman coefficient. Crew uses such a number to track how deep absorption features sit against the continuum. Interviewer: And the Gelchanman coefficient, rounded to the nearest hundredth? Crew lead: 1.02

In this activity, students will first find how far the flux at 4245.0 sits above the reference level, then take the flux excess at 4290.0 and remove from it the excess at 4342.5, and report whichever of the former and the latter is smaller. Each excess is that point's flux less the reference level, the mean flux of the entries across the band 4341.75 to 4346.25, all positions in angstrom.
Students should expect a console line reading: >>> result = 1.1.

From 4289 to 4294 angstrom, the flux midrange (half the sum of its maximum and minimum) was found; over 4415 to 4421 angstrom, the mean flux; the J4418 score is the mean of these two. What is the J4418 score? 32.8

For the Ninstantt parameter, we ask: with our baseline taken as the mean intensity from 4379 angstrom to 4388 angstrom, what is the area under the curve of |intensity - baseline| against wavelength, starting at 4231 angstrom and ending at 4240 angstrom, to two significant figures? 29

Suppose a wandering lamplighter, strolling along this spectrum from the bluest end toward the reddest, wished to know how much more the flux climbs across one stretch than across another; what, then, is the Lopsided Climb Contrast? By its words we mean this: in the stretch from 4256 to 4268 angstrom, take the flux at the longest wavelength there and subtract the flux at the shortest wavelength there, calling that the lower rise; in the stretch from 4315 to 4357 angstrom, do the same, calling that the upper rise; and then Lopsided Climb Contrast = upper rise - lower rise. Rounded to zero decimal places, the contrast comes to -9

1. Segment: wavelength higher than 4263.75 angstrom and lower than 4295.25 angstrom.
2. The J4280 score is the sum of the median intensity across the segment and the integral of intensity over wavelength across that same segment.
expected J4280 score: 1220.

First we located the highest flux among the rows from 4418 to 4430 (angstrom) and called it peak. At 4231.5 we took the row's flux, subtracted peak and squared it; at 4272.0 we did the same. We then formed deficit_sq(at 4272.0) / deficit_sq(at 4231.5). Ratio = 3.92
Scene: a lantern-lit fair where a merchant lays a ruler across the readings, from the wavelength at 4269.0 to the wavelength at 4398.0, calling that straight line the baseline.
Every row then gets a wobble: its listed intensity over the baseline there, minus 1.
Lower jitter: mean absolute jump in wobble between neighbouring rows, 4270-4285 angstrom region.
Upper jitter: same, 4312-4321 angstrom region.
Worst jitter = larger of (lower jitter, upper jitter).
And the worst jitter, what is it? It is 0.0268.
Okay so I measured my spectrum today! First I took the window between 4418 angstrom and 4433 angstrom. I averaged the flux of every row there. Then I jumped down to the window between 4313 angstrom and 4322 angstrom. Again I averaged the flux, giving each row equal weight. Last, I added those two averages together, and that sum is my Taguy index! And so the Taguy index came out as 64.0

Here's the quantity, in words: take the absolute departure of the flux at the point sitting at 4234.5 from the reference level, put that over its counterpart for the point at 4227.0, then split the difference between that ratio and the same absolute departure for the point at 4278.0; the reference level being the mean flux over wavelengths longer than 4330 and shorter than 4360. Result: 2.6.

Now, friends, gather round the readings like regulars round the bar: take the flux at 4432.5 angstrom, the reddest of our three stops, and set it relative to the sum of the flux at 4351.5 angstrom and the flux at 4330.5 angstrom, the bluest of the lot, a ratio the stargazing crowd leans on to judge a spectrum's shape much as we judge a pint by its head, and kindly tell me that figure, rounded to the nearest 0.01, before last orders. 0.41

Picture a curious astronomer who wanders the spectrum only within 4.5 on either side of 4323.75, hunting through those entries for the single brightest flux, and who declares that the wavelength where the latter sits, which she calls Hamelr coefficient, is 4320.0 angstrom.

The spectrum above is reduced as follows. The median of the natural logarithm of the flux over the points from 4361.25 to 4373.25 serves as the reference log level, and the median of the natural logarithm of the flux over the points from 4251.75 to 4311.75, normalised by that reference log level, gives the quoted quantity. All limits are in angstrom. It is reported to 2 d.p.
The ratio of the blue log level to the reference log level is 1.07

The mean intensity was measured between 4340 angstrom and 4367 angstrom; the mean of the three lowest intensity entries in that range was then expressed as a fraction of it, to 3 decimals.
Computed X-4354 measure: 0.937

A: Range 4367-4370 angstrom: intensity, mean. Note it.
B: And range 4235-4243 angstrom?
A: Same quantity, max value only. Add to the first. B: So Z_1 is 64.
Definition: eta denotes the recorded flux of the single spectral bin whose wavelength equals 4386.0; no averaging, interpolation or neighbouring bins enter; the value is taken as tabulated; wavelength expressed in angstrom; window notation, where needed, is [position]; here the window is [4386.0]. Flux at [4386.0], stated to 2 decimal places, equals 29.34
